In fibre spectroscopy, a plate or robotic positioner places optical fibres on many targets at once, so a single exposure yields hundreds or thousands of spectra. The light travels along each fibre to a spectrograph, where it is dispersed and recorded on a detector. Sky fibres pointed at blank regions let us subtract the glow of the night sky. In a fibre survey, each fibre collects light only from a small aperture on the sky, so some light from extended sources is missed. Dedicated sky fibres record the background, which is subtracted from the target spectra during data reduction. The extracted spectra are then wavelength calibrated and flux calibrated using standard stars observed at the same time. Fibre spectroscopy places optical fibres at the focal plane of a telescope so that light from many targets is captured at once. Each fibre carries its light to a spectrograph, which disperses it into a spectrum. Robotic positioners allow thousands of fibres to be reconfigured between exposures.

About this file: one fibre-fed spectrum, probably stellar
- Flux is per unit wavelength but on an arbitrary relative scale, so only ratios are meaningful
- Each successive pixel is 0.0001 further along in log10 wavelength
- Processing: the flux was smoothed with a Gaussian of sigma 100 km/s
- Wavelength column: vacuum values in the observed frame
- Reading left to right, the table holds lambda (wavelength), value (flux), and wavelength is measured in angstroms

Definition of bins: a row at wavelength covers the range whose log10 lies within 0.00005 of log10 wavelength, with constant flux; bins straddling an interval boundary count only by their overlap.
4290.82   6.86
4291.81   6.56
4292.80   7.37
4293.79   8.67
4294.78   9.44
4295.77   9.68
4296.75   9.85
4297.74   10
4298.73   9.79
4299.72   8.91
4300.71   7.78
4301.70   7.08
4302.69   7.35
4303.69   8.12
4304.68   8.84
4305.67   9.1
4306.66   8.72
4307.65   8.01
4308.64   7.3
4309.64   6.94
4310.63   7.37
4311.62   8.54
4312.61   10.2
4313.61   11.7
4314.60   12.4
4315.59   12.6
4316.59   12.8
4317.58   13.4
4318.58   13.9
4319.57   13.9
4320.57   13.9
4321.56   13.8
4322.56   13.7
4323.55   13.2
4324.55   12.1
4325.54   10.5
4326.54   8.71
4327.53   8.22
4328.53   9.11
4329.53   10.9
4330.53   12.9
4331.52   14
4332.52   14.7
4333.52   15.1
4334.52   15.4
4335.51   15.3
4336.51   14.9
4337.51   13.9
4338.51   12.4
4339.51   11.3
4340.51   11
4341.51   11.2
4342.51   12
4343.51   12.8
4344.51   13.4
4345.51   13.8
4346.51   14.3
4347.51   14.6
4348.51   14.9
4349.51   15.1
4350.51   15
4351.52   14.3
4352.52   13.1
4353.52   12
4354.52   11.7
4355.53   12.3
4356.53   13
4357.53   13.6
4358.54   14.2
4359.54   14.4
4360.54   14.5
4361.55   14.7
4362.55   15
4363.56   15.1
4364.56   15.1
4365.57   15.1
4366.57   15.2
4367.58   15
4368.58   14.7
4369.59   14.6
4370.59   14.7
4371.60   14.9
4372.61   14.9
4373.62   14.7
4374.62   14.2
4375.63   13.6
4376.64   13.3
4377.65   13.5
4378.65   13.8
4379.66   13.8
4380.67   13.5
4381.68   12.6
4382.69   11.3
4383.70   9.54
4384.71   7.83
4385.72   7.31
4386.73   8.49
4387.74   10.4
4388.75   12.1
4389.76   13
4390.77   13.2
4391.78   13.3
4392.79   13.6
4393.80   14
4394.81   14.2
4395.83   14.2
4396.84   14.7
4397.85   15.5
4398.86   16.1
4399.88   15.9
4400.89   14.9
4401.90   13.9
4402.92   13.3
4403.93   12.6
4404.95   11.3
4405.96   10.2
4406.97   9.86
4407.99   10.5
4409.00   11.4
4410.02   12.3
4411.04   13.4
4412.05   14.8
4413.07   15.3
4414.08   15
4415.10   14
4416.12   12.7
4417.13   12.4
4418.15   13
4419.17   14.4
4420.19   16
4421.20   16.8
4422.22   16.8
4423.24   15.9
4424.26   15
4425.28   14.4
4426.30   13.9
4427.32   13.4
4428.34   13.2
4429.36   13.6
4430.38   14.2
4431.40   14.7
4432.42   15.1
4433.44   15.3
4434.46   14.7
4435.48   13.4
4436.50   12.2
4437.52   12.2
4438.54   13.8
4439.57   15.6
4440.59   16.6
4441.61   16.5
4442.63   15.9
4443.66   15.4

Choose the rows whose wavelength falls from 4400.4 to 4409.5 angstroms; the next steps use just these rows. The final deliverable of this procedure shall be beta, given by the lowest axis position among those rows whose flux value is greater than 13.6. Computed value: 4400.89 angstroms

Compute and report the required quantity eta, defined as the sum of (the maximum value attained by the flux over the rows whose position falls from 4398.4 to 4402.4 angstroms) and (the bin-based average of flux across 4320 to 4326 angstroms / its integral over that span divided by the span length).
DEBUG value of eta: 29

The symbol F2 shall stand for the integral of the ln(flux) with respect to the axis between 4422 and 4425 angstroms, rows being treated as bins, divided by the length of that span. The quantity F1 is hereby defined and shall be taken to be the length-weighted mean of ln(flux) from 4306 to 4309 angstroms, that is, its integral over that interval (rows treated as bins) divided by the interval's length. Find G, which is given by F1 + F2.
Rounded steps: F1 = 2.09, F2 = 2.75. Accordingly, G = 4.84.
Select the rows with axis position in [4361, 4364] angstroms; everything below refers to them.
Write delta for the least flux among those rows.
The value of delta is 14.7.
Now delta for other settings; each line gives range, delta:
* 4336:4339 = 12.4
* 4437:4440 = 12.2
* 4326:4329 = 8.22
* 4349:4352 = 14.3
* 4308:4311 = 6.94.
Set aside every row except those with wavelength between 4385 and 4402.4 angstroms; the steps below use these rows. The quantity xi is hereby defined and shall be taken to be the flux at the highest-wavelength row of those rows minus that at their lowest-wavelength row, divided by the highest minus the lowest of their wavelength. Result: 0.407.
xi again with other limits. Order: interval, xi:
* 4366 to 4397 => -0.017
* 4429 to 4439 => 0.022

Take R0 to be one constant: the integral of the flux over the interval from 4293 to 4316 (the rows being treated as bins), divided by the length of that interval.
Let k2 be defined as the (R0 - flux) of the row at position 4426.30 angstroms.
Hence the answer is -4.9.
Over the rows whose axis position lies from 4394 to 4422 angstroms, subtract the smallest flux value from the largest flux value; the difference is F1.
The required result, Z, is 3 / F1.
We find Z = 0.43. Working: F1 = 6.94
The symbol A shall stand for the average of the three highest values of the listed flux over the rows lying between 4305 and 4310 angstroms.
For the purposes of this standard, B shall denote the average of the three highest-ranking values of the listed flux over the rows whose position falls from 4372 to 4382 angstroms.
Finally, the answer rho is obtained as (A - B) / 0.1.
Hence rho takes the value -60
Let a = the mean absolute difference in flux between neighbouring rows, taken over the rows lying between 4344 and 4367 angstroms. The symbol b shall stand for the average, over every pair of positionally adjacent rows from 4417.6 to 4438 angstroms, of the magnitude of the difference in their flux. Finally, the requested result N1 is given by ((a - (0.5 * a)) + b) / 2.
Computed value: 0.43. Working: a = 0.39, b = 0.66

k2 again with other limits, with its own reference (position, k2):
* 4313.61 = -2.7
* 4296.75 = -0.8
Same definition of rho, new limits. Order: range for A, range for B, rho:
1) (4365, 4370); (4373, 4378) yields 9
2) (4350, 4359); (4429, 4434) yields -5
